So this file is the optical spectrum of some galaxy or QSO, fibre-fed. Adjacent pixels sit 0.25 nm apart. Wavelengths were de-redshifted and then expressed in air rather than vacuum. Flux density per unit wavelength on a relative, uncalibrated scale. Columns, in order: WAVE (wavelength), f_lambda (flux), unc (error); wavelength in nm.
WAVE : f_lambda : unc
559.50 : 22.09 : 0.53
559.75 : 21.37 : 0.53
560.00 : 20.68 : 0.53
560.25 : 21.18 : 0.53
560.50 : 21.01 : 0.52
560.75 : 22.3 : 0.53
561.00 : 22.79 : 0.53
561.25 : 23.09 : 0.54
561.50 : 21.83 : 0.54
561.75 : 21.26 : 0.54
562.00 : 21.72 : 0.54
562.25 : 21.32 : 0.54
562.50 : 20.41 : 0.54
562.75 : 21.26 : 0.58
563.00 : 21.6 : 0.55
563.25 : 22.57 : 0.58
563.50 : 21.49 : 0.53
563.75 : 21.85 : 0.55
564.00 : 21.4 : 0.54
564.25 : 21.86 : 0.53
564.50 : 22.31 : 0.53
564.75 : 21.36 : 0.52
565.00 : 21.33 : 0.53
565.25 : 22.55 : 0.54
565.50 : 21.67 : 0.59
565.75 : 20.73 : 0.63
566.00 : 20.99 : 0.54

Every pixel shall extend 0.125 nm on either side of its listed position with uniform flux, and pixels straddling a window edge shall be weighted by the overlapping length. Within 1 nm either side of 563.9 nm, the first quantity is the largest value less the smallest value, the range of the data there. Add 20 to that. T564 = 21.2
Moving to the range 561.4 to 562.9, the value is 21.4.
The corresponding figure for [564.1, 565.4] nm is 21.2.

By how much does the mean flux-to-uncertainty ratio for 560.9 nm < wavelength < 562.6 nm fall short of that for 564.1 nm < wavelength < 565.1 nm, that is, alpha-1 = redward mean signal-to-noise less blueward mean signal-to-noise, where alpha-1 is 0.7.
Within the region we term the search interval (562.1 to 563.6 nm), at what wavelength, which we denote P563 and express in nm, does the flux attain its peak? 563.25 nm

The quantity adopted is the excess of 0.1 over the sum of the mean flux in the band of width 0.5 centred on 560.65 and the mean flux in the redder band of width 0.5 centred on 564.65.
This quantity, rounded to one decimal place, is -43.4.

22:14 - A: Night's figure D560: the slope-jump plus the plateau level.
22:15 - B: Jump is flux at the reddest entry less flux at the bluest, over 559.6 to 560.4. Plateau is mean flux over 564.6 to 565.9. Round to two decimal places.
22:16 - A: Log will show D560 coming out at 21.34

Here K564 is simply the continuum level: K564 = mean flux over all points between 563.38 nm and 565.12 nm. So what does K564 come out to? 21.7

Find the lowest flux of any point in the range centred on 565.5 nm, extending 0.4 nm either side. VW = 20.73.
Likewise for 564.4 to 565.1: 21.33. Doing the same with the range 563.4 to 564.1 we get 21.4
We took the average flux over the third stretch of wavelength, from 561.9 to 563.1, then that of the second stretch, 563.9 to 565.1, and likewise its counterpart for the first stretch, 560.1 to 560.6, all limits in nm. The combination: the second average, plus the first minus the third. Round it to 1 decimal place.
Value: 21.5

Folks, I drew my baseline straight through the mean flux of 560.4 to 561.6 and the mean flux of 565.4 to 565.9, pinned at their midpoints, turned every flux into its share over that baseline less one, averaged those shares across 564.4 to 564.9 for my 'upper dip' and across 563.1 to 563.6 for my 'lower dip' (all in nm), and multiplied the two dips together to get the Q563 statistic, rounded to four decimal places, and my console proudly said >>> 0.0003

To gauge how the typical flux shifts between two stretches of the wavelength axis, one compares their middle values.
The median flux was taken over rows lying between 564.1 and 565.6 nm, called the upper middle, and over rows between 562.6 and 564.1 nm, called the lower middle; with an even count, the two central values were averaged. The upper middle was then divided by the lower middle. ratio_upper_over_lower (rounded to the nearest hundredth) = 1.01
